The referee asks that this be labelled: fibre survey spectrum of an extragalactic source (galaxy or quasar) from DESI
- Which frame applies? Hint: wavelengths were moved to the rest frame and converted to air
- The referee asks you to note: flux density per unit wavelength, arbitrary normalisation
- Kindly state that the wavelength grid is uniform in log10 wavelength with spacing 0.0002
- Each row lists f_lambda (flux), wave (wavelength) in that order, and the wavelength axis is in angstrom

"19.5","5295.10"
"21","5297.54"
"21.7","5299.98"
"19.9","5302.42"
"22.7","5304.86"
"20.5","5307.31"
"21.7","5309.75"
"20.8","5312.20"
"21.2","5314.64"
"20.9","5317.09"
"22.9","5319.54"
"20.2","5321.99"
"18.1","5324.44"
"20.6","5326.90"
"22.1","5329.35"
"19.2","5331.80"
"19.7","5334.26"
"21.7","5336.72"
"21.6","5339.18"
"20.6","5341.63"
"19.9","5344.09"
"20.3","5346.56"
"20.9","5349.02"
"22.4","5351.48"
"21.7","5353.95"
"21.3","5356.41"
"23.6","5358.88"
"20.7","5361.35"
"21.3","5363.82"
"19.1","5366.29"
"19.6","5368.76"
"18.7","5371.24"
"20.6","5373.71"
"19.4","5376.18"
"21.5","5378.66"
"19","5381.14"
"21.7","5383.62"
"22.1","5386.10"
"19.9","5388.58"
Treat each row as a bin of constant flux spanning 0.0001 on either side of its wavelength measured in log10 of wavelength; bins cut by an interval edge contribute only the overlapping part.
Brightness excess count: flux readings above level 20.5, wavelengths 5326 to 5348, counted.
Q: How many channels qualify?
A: 5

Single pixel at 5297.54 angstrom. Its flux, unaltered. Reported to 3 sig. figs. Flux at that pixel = 21.0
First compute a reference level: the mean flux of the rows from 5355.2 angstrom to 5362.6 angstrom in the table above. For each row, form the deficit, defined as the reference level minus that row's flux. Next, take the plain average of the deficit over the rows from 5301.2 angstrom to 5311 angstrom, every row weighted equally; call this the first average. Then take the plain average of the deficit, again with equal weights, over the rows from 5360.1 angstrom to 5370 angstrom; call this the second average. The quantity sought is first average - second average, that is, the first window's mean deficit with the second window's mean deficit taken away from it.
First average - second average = -1.0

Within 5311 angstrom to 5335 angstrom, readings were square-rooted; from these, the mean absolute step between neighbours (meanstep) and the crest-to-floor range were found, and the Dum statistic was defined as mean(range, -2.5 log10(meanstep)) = 1.19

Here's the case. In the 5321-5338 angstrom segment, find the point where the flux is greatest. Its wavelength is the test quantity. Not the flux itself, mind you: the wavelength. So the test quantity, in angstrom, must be 5329.35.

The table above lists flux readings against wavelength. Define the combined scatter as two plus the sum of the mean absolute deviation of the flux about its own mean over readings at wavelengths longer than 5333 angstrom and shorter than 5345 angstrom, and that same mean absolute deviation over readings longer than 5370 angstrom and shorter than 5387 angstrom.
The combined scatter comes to 3.96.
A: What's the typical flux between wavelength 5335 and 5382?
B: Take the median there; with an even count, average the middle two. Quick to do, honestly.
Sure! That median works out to 20.7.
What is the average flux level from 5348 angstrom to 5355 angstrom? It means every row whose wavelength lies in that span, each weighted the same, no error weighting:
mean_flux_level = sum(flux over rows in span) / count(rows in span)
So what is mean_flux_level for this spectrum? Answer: 21.7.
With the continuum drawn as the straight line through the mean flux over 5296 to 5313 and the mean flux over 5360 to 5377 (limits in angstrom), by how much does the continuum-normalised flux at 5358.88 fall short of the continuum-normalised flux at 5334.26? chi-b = -0.22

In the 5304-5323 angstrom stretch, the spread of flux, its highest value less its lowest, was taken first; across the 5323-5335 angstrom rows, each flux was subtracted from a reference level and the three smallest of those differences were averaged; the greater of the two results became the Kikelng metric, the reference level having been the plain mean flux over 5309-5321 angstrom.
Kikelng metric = 2.7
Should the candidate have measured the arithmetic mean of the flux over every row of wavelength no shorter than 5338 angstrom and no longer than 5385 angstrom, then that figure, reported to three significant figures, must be 20.7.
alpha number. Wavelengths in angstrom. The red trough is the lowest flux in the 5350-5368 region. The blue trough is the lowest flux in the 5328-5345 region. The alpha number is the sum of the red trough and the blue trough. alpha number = 38.3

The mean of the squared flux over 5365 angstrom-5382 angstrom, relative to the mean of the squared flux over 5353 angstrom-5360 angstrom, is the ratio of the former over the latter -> 0.79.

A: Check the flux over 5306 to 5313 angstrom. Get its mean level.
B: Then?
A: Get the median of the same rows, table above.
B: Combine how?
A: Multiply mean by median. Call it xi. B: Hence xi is 437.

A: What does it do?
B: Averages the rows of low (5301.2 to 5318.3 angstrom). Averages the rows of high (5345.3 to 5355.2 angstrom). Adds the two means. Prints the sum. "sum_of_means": 42.4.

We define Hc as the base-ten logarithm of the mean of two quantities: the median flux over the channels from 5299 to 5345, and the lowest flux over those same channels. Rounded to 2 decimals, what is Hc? 1.29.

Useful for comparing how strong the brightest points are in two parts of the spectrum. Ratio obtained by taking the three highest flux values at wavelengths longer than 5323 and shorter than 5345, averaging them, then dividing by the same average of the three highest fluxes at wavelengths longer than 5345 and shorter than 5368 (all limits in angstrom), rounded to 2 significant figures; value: 0.97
